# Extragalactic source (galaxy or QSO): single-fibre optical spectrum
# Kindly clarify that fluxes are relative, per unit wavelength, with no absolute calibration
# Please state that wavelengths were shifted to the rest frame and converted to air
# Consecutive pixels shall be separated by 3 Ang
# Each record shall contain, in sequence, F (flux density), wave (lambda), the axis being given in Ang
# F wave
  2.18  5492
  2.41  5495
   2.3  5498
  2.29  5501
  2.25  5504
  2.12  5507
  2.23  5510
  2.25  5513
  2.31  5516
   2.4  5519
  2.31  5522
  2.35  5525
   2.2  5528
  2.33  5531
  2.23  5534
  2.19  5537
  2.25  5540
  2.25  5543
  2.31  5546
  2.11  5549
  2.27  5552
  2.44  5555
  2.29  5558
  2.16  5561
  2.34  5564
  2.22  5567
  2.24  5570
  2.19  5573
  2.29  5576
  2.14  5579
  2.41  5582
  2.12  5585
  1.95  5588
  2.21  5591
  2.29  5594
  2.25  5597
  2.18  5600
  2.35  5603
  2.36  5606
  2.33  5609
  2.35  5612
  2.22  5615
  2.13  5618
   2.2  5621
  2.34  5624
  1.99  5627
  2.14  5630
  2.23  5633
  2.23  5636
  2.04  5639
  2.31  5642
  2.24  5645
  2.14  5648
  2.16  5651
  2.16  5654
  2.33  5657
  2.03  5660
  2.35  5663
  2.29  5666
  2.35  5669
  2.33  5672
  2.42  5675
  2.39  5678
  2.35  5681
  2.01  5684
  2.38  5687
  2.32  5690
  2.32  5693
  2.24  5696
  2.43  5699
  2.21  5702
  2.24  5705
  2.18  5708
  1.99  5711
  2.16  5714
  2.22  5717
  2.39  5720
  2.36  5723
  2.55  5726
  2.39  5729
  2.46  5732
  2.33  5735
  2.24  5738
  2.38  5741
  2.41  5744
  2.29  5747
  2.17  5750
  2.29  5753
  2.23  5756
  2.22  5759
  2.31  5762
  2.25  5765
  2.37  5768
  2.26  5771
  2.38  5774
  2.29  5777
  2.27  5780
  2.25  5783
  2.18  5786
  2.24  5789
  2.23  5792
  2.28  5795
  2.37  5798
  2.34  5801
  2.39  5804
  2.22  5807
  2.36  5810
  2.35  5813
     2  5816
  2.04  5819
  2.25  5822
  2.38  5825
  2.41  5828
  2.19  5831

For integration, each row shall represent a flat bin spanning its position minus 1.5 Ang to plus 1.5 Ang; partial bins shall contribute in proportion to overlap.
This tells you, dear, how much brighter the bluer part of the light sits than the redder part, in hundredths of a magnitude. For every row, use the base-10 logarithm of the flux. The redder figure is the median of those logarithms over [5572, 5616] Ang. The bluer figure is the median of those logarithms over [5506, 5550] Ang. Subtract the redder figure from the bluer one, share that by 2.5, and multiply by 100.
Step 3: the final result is 0.0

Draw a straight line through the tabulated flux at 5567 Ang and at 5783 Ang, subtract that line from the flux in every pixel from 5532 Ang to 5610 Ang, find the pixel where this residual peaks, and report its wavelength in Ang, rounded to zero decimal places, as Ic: 5555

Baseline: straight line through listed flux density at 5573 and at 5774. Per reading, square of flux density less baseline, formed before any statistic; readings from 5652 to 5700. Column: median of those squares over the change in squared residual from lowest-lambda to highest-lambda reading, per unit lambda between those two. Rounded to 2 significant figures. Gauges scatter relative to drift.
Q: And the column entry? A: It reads 72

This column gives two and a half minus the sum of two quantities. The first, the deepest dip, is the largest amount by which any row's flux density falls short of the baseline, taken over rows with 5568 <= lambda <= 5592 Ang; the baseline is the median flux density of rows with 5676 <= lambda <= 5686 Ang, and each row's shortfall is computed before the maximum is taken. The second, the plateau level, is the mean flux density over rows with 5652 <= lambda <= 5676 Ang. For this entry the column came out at -0.18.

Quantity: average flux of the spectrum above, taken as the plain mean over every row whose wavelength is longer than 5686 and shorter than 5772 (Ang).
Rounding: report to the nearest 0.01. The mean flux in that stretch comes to 2.30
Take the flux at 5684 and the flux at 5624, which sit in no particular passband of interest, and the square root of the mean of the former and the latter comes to 1.47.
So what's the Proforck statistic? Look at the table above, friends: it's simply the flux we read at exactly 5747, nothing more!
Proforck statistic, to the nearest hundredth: 2.29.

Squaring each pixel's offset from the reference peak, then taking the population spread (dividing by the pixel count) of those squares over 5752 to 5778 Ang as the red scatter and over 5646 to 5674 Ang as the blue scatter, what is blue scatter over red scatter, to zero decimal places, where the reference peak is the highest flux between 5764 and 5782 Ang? 4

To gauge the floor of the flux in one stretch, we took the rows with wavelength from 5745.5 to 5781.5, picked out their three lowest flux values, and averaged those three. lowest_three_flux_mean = 2.21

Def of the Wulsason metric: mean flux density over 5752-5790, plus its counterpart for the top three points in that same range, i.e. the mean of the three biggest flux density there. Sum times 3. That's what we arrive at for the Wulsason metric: 13.9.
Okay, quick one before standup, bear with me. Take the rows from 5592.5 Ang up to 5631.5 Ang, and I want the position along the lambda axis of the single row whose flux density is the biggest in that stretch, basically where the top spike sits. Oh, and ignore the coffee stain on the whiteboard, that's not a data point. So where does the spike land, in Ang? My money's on 5606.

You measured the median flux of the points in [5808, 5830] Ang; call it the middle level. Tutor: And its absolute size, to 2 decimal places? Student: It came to 2.35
